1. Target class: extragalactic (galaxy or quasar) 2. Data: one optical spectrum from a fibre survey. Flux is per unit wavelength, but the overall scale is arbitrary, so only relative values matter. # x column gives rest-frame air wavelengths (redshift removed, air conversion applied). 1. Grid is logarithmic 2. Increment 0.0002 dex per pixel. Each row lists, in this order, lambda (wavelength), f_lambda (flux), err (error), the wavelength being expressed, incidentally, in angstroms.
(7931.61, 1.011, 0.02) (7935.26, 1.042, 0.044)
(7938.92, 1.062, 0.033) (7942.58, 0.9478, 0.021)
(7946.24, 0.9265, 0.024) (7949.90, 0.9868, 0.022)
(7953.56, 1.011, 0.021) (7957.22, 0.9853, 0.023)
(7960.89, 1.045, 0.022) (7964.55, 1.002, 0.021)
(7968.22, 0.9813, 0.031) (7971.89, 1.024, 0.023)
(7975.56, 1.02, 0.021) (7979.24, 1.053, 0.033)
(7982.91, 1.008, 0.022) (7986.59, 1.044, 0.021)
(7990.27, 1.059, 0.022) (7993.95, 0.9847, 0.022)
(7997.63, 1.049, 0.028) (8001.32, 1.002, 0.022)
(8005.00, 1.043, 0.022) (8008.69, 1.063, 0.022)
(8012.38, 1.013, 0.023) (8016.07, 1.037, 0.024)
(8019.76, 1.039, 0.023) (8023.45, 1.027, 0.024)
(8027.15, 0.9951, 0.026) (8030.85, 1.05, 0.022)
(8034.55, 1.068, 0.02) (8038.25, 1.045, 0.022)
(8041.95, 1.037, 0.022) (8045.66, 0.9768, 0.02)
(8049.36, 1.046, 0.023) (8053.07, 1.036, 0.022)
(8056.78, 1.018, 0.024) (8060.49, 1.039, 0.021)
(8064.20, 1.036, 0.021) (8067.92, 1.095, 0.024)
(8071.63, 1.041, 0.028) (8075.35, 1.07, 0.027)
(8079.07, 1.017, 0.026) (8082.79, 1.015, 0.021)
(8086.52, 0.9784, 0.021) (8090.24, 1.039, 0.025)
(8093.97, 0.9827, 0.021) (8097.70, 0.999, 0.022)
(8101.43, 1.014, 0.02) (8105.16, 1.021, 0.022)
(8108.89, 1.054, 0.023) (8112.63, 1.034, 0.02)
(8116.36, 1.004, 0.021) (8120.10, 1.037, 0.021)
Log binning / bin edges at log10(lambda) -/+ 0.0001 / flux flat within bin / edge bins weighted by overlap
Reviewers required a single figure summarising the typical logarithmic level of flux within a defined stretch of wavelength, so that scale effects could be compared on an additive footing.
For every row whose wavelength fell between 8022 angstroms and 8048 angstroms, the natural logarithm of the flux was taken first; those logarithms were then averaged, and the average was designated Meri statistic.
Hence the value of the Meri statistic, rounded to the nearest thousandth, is 0.028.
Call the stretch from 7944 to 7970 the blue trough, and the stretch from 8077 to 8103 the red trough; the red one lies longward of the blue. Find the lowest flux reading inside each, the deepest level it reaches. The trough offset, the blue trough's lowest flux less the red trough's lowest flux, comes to -0.052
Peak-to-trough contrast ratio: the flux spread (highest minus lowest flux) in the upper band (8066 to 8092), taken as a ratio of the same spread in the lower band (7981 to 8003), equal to 1.57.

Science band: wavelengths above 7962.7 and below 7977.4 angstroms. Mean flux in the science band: 1.01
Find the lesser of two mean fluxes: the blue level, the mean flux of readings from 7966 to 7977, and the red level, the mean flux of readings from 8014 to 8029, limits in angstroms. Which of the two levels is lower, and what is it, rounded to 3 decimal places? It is 1.008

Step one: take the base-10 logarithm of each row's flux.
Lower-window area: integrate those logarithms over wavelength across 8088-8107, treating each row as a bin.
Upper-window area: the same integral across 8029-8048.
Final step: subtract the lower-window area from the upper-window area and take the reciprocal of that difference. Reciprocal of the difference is 5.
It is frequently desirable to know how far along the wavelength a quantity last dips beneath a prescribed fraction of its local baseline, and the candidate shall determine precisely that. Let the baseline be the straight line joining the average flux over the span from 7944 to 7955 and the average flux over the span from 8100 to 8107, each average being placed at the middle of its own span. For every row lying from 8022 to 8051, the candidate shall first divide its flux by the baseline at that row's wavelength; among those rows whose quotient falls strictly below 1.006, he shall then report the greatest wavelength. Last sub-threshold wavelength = 8045.66 angstroms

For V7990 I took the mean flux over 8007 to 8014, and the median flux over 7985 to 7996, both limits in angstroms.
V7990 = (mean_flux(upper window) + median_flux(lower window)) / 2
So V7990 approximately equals 1.04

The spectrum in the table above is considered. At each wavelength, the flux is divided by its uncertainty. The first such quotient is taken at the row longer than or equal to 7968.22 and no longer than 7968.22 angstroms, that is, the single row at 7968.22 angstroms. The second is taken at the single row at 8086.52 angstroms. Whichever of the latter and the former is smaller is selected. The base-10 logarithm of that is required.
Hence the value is 1.50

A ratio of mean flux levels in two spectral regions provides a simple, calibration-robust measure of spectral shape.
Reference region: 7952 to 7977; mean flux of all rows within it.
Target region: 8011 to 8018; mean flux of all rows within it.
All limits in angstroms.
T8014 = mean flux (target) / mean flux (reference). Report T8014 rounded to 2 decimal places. 1.02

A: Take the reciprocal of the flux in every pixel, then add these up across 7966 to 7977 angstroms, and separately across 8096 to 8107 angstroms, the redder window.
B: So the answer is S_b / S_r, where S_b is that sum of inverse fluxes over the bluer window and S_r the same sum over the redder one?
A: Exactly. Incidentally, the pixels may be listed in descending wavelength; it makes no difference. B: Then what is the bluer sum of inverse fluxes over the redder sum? 1.00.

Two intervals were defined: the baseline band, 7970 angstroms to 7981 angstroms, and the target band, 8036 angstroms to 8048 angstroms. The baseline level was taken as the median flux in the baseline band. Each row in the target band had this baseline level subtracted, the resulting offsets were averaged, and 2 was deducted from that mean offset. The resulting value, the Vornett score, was -2.00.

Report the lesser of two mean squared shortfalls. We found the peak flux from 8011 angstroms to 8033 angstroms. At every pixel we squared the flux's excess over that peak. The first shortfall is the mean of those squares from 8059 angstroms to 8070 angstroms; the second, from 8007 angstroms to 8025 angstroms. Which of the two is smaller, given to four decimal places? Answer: 0.0005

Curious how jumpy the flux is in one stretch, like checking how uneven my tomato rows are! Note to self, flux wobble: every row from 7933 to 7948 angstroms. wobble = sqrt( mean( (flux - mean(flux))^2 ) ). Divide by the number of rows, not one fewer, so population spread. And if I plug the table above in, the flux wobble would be 0.058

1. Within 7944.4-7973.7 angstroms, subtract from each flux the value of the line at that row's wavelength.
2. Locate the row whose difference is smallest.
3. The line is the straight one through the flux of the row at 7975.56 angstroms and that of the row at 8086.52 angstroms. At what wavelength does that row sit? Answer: 7946.24 angstroms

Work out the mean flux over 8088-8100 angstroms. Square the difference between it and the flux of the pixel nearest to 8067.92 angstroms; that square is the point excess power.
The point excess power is 0.008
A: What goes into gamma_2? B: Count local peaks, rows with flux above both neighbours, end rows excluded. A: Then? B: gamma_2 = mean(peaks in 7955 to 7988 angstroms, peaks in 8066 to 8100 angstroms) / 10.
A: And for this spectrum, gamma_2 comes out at 0.25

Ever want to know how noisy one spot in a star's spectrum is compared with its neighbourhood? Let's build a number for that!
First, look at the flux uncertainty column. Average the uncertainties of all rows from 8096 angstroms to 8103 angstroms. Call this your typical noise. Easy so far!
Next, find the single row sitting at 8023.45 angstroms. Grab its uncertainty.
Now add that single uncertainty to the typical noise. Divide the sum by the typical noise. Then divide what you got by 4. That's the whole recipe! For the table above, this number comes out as 0.54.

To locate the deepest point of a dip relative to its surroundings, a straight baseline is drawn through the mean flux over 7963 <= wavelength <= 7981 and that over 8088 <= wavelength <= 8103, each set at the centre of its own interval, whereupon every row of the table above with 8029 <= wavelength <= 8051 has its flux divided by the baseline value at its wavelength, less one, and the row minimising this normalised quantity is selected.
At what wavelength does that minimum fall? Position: 8045.66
